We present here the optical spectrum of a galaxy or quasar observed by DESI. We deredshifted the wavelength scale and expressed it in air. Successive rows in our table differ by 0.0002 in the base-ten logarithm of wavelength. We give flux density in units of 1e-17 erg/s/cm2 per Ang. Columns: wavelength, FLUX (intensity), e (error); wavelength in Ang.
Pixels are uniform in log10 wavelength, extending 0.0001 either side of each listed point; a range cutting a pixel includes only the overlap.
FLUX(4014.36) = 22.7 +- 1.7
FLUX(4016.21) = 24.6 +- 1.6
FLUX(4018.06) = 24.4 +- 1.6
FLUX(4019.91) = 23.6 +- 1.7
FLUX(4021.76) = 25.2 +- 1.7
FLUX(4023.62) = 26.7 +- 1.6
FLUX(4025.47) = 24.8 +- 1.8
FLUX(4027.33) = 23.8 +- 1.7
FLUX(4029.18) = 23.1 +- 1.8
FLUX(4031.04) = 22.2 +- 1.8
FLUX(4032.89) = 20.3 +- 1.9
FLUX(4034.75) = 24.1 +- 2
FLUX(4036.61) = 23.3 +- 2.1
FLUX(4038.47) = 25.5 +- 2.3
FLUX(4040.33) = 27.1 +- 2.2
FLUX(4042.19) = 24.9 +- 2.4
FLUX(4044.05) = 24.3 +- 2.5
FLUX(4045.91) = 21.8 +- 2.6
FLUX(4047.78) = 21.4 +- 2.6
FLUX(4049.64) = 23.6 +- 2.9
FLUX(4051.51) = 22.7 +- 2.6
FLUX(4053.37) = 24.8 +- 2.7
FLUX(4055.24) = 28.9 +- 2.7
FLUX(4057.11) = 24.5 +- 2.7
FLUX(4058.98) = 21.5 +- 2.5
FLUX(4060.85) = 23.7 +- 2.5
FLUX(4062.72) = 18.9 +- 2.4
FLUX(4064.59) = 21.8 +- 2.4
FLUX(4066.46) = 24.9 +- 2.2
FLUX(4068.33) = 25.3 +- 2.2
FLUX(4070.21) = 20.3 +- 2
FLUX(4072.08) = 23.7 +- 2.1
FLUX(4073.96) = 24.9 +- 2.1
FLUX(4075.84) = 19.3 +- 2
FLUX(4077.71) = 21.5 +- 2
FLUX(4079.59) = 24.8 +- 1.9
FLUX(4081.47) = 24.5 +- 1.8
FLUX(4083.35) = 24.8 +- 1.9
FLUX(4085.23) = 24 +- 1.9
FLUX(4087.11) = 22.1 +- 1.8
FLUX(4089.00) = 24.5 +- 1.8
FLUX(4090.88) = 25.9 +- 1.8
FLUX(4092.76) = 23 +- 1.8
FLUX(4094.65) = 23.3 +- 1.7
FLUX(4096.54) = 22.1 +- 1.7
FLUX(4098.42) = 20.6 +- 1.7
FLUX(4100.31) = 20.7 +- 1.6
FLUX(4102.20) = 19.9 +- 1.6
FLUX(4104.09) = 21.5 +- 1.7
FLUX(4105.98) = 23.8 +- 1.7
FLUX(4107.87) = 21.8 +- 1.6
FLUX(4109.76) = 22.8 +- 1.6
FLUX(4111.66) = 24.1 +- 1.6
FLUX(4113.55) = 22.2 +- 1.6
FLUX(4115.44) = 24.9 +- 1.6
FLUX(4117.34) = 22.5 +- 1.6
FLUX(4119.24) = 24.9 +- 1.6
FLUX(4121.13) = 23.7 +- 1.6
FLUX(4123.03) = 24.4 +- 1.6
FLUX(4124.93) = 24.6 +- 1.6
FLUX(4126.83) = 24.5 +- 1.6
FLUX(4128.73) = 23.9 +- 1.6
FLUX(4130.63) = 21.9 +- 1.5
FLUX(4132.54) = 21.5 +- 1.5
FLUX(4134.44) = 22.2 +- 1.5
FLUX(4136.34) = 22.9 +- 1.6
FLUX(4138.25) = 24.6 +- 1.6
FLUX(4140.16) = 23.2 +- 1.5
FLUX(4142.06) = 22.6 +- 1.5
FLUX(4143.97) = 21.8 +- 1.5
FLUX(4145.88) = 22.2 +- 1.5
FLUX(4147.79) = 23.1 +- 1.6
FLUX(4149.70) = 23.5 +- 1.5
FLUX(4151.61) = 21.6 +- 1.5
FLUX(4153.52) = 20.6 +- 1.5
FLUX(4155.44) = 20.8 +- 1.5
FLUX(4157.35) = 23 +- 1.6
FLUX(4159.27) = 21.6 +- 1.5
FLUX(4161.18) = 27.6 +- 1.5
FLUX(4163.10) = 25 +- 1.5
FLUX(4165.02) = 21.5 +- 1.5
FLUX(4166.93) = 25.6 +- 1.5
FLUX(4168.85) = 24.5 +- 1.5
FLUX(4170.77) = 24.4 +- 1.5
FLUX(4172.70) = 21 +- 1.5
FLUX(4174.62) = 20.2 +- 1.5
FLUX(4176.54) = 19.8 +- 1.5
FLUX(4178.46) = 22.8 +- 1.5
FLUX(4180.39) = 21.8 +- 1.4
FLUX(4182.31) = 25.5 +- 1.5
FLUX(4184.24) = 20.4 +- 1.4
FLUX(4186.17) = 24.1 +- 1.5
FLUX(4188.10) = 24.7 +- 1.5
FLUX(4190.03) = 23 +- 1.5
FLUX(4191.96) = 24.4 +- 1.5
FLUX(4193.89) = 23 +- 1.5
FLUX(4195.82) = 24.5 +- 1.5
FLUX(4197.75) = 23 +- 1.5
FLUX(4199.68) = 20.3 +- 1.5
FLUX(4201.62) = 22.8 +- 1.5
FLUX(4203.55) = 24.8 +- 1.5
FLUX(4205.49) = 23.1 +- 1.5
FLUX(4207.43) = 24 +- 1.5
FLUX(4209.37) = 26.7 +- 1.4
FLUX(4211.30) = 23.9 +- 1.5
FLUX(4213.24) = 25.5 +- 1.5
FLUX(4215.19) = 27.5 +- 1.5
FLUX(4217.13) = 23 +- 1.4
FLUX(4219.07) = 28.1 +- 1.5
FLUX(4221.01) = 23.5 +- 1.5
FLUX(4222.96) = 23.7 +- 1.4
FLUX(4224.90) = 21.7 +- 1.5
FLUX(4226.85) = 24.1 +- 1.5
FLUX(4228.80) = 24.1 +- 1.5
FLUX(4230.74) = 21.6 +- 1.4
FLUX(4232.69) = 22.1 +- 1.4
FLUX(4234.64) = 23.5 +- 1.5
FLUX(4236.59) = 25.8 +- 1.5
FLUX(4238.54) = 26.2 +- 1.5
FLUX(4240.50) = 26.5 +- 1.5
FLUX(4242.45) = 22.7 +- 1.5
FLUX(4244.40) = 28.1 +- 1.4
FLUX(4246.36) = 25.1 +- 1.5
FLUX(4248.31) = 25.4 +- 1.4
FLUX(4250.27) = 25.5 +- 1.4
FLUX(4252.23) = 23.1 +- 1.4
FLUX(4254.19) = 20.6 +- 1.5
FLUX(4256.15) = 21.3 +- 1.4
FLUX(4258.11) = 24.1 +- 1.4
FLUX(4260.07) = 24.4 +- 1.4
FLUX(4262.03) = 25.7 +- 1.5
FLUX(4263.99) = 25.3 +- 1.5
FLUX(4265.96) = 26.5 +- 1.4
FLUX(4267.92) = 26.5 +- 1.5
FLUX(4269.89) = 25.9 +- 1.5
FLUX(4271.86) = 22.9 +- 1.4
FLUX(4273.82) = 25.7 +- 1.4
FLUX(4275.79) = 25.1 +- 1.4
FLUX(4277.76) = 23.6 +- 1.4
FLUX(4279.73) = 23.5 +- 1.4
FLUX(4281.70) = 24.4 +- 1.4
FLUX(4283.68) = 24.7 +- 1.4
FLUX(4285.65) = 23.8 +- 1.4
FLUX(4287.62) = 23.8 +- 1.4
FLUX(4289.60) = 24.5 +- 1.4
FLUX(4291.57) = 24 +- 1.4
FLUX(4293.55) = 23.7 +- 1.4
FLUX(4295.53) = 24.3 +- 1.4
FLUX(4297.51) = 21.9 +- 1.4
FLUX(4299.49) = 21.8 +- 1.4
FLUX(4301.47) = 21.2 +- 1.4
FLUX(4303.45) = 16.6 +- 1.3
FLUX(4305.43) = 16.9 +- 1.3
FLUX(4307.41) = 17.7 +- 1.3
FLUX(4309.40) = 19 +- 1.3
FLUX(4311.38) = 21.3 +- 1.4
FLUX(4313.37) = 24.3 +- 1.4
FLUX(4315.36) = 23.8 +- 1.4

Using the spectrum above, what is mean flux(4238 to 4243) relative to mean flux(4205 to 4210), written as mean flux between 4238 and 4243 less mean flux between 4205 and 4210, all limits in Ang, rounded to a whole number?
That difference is 1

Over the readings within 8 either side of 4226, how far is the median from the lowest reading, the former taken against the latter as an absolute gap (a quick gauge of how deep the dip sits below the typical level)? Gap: 2.0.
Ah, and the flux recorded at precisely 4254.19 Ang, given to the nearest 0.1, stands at 20.6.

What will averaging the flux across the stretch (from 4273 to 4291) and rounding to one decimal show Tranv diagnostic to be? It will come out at 24.3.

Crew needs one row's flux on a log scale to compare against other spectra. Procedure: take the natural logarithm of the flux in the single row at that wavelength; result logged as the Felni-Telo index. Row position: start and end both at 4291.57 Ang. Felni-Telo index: 3.18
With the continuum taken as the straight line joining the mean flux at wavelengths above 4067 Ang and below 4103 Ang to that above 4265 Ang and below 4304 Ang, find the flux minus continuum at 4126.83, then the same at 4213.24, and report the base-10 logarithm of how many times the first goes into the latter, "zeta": 0.2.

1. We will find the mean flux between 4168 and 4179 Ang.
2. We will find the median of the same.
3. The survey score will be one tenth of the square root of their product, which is 2.20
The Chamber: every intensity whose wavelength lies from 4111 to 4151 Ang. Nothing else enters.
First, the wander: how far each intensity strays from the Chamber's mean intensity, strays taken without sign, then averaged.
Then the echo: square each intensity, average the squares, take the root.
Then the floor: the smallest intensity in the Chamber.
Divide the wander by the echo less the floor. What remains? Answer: 0.53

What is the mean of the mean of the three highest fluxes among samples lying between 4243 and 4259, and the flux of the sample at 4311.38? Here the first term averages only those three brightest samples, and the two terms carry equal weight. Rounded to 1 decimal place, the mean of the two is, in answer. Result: 23.8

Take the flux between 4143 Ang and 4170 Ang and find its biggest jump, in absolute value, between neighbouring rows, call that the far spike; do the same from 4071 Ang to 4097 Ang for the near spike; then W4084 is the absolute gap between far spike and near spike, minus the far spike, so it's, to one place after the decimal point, -5.6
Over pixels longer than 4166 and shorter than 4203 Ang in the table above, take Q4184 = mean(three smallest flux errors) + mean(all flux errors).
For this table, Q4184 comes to 2.92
